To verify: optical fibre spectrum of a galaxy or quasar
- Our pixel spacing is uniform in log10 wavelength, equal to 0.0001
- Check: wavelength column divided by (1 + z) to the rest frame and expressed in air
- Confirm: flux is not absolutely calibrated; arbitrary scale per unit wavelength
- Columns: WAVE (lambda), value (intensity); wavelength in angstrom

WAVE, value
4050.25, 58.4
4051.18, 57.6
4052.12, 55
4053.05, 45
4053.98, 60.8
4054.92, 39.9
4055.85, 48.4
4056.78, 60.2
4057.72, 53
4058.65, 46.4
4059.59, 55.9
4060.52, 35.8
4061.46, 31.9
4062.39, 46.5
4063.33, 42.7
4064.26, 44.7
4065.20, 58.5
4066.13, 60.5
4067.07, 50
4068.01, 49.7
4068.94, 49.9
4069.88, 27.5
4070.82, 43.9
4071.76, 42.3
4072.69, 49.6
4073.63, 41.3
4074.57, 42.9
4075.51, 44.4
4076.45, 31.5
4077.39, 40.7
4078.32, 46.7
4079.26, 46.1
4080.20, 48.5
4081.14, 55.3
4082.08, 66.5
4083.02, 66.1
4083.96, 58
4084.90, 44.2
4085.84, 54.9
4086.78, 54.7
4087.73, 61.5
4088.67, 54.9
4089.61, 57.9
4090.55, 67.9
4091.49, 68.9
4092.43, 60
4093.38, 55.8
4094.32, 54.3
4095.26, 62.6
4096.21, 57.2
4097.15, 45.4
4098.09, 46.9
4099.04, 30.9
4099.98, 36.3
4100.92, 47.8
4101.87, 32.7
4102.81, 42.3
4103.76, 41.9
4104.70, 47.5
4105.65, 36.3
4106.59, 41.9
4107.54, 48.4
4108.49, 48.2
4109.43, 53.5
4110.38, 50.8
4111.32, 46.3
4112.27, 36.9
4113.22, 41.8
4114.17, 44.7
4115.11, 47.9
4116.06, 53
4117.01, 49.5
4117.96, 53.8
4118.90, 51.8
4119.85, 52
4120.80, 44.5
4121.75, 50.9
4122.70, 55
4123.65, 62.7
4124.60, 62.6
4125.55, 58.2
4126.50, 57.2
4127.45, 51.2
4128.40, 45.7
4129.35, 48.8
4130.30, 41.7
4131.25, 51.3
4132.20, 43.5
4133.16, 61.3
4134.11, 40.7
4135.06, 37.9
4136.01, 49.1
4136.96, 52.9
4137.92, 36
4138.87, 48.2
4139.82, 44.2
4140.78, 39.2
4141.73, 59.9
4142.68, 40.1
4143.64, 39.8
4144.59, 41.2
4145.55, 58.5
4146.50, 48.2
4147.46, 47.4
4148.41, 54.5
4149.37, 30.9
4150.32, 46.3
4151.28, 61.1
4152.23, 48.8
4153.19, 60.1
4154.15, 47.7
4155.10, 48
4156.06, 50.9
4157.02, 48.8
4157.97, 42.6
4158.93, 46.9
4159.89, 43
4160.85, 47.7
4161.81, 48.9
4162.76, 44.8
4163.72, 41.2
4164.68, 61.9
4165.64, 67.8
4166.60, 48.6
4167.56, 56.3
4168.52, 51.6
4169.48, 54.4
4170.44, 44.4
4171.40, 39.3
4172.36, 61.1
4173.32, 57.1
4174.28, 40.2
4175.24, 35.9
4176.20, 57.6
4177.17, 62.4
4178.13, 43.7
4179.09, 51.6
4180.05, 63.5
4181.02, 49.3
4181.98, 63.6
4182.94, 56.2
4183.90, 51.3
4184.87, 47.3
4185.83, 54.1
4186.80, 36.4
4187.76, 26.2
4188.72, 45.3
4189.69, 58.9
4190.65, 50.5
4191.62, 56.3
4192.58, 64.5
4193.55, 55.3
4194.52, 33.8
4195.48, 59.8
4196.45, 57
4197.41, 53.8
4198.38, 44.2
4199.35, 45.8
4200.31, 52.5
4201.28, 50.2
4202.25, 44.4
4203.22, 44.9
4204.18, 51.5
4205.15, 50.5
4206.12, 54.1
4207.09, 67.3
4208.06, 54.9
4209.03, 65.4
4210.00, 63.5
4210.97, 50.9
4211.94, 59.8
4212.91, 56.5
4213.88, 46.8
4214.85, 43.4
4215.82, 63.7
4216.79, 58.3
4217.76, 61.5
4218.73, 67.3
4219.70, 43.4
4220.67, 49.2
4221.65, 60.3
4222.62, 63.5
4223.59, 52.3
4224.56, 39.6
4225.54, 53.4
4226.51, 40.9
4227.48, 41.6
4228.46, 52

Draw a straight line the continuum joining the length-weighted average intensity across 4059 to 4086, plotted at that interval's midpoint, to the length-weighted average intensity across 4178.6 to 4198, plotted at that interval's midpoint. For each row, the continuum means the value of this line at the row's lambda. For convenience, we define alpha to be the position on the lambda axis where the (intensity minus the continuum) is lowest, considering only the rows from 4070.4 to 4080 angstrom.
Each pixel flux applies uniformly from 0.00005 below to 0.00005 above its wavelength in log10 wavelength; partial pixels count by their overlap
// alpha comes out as 4076.45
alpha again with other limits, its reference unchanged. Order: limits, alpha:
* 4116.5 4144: 4137.92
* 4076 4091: 4076.45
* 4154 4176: 4175.24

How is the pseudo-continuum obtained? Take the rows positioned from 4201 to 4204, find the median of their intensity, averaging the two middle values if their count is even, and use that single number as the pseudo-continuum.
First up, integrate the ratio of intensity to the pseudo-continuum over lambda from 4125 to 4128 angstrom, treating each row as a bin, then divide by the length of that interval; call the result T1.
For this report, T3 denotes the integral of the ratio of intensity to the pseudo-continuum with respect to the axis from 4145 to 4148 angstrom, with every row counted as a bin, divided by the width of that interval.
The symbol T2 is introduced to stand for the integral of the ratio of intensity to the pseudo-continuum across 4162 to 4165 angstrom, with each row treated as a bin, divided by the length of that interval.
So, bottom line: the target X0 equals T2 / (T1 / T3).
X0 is 1.0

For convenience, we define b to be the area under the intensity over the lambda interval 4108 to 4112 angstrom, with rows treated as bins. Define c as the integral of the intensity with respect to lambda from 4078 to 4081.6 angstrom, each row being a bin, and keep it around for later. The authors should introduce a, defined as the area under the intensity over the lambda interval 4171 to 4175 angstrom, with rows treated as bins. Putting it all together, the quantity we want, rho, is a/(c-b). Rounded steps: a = 195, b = 196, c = 177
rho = -10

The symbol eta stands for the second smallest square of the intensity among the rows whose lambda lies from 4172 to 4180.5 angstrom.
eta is 1616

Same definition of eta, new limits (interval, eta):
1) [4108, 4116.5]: 1747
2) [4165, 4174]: 1971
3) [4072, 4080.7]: 1656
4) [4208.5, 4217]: 2190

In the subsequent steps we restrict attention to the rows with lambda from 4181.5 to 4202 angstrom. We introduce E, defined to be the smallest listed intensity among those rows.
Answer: 26.2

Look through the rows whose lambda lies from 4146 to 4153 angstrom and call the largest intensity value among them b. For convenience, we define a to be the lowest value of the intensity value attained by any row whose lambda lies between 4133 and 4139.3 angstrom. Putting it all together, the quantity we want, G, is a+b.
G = 97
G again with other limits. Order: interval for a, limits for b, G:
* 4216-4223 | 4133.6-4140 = 96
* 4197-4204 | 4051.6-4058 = 105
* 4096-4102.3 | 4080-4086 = 97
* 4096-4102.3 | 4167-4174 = 92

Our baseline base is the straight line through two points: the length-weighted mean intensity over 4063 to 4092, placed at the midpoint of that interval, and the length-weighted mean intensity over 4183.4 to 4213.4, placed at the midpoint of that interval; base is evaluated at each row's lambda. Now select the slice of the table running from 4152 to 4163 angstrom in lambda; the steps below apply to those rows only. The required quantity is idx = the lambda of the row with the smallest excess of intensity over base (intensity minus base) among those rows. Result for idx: 4157.97 angstrom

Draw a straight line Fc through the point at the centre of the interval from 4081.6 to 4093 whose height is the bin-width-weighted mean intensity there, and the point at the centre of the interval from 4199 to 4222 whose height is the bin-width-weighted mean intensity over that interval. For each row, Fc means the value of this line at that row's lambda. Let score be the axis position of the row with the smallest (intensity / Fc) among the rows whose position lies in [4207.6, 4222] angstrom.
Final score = 4214.85 angstrom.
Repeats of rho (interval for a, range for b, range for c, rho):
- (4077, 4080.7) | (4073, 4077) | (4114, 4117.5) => 16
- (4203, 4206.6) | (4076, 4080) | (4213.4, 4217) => 8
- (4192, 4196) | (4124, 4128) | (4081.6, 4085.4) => -35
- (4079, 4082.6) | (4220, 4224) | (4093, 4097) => 62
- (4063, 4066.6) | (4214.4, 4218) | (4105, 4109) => -7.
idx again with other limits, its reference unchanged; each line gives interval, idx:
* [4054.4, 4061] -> 4060.52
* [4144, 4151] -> 4149.37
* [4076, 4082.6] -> 4076.45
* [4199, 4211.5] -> 4202.25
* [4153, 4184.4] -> 4175.24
